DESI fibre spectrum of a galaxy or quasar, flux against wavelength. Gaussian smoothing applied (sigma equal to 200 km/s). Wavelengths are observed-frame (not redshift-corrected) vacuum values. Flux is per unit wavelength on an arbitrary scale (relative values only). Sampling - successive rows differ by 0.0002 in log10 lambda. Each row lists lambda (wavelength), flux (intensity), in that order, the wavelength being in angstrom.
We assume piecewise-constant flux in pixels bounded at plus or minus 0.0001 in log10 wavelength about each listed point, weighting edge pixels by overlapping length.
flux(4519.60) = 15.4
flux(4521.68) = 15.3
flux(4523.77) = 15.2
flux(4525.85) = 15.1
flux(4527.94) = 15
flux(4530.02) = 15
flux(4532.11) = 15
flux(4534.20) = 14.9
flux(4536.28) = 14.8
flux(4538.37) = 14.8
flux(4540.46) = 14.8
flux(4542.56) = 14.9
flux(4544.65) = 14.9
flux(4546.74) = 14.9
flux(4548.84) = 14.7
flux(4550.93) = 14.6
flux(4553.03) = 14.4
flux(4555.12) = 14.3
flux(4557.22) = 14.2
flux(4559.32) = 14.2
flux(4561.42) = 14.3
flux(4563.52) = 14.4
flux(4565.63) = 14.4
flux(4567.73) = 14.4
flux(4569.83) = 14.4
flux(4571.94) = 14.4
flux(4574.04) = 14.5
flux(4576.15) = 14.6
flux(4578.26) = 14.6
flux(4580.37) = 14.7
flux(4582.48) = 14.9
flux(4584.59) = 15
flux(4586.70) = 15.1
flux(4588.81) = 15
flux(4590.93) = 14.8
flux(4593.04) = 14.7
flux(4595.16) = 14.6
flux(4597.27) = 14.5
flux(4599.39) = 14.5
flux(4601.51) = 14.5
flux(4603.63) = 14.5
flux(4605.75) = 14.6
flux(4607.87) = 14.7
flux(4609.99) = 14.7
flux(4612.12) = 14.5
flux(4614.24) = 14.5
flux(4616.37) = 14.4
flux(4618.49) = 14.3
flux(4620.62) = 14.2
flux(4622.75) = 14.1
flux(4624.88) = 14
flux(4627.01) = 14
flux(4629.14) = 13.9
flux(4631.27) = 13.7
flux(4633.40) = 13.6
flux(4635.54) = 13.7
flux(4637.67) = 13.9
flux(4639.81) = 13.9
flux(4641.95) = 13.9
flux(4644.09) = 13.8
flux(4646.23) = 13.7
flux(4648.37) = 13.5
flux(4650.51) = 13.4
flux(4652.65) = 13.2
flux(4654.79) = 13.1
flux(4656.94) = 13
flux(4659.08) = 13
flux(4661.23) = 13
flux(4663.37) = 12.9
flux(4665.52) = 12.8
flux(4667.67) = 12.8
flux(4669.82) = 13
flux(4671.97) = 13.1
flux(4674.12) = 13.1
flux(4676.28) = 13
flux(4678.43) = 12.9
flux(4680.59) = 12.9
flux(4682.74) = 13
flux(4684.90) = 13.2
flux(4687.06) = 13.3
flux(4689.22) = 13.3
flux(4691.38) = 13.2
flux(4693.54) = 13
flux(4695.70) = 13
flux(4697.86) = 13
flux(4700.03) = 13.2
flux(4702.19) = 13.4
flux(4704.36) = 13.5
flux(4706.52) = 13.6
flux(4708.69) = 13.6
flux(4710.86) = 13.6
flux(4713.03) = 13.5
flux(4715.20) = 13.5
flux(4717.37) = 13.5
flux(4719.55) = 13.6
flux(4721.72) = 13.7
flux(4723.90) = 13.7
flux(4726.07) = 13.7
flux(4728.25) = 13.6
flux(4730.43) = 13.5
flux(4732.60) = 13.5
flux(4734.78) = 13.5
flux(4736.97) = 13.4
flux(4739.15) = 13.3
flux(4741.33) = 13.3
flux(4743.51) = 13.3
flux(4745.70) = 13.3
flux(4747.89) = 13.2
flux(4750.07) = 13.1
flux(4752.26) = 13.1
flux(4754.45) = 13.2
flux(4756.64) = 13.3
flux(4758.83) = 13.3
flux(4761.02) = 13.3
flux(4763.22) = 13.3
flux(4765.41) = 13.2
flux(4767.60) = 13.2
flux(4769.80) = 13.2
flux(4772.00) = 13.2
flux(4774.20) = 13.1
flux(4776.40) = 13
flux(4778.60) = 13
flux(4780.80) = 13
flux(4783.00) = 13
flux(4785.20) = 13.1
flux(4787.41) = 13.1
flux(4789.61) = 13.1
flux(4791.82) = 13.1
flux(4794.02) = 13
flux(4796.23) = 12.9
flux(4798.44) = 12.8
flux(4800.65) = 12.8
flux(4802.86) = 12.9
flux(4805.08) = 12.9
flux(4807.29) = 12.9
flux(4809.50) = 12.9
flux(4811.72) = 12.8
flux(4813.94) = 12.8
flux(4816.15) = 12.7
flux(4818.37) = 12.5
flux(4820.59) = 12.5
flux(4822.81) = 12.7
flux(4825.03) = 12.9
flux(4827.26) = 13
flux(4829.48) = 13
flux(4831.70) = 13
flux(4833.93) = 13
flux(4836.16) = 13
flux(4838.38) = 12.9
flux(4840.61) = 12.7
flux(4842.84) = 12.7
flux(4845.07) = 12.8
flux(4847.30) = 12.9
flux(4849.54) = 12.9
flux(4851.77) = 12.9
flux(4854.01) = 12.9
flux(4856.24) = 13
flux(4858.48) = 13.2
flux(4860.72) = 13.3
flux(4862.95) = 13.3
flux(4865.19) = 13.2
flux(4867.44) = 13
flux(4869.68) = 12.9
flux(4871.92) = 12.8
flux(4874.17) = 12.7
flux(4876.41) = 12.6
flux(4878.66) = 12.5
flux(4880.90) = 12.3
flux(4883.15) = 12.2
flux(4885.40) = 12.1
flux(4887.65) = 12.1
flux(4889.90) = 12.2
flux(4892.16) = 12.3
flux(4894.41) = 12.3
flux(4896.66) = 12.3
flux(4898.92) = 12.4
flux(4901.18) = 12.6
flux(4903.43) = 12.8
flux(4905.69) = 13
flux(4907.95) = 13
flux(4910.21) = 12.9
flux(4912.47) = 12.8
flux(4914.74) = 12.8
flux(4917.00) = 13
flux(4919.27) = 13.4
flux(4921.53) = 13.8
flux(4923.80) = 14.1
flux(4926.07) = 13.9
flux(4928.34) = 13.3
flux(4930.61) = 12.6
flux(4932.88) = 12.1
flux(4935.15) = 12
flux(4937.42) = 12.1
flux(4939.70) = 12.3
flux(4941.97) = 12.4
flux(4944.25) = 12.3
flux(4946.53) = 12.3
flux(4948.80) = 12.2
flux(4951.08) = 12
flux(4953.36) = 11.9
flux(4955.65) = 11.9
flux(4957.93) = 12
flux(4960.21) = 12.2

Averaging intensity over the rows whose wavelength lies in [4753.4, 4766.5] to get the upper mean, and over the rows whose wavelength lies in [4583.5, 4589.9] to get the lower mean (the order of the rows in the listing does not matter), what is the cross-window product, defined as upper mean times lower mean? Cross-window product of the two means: 199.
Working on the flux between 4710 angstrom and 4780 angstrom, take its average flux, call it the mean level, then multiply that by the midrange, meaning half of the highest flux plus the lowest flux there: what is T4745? 178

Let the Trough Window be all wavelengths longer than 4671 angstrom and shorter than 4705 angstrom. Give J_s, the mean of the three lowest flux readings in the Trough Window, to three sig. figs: 12.9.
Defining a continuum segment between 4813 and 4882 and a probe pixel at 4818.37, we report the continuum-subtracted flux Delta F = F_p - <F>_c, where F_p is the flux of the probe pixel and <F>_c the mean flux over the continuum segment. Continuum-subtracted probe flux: -0.36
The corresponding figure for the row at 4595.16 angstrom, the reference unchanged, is 1.74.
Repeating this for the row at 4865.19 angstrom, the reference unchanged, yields 0.34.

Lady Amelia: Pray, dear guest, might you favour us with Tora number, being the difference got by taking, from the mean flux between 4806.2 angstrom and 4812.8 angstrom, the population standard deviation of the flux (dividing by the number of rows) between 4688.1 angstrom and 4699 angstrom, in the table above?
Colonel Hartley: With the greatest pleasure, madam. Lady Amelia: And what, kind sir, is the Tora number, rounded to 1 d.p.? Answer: 12.7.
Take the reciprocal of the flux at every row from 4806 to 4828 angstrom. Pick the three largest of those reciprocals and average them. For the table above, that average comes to 0.0796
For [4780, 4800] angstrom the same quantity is 0.0775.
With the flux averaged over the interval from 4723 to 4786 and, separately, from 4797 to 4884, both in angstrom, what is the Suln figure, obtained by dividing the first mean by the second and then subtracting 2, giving -0.97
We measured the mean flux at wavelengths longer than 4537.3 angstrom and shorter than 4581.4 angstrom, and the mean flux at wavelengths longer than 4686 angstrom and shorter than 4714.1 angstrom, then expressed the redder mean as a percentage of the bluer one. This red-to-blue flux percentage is 92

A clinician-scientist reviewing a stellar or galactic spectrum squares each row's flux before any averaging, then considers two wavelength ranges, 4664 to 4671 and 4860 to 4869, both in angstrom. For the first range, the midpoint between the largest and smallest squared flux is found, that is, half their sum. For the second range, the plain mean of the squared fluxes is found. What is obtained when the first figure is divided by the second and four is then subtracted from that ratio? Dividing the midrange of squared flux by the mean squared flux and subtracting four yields -3.04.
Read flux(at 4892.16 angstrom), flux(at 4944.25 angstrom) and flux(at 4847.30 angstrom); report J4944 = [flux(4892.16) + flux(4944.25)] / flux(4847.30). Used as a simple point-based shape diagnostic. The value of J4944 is 1.91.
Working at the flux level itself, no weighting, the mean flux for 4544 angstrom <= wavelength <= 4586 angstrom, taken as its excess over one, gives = 13.5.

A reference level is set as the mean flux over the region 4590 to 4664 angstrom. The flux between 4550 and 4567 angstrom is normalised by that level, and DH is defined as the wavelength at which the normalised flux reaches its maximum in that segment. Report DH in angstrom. 4550.93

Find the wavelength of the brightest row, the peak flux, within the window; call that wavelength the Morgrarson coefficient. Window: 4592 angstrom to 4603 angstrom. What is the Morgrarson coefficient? 4593.04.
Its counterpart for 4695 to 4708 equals 4706.52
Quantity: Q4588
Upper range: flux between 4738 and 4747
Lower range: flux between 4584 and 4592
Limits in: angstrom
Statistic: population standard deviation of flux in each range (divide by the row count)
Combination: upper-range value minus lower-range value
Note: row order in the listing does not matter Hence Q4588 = -0.11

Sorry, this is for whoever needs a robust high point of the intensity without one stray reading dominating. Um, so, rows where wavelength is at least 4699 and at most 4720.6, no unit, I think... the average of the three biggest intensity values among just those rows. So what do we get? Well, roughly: 13.6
